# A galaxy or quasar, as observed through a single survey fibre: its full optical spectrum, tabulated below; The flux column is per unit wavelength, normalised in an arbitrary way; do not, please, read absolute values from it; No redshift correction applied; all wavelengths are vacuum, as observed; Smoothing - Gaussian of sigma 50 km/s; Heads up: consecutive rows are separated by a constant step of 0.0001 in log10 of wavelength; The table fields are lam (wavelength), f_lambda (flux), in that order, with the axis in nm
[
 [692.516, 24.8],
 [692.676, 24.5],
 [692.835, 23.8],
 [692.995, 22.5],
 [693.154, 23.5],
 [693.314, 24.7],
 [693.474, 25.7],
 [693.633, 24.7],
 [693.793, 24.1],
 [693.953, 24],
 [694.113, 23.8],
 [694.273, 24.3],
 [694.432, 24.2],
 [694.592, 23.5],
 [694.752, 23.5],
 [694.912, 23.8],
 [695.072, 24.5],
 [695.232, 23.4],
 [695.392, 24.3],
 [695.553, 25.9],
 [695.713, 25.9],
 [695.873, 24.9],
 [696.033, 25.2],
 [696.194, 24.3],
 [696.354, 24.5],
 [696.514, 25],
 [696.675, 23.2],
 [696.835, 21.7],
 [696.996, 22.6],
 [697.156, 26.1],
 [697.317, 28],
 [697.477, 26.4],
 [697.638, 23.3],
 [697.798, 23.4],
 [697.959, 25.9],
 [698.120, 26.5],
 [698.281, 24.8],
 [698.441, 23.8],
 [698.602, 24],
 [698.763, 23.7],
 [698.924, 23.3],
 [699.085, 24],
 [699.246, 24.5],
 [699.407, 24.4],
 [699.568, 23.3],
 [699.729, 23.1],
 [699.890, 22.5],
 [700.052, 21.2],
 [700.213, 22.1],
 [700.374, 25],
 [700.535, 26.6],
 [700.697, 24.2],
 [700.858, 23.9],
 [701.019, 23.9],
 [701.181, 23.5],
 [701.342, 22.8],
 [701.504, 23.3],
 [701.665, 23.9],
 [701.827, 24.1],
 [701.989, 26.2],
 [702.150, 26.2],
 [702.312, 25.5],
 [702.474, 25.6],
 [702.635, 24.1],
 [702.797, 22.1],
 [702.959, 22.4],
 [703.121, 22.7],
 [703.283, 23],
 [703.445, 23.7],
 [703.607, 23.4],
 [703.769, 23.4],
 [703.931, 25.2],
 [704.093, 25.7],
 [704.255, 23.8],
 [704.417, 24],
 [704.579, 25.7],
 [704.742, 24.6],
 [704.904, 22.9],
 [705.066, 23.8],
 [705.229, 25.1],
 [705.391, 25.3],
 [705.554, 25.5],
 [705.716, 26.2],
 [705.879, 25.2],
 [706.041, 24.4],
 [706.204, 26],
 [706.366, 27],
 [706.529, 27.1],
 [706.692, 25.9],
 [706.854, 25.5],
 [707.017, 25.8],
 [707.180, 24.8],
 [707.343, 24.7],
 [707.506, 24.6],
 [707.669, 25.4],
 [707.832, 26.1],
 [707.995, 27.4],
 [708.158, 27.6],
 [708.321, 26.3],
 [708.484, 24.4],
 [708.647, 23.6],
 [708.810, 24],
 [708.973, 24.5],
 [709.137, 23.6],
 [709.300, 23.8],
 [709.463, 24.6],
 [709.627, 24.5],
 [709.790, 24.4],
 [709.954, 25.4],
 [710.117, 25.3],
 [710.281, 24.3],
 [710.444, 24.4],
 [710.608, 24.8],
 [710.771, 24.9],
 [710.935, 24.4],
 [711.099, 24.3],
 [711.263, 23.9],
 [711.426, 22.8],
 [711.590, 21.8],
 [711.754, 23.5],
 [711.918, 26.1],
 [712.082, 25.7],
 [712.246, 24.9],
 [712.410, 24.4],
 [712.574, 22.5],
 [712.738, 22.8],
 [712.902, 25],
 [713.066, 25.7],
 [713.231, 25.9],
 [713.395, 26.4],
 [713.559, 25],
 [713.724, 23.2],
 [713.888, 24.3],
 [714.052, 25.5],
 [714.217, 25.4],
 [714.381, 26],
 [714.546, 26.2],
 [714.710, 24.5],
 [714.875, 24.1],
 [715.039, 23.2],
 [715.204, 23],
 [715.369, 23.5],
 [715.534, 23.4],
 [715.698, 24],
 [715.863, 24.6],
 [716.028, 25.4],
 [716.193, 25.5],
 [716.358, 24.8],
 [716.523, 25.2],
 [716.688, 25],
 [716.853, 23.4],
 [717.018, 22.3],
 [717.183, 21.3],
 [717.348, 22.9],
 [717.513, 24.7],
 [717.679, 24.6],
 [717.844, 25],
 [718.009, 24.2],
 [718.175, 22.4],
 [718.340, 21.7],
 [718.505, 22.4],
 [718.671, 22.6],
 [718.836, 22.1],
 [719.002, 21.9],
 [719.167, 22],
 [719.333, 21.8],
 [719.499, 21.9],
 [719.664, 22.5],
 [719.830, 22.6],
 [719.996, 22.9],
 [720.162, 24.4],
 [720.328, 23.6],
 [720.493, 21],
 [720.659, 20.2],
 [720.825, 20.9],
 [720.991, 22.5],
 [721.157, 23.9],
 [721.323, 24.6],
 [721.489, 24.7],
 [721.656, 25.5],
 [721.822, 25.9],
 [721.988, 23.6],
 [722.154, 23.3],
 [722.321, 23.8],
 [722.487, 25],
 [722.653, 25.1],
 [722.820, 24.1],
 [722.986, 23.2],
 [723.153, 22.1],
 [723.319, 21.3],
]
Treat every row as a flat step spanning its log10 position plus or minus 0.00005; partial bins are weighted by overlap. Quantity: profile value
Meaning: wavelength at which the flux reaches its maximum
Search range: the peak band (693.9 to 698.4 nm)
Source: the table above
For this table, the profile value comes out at 697.317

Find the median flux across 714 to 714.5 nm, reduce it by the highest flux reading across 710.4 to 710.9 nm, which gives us 0.6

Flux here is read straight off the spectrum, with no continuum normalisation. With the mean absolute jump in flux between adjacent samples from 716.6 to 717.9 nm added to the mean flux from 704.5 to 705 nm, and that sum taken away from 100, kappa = 74.5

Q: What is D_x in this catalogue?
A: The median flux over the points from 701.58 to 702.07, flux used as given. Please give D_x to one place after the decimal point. 24.1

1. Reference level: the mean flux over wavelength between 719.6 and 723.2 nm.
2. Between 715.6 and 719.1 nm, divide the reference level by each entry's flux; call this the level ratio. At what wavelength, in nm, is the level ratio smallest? 716.193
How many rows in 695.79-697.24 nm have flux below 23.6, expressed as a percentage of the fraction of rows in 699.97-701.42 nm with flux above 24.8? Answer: 1350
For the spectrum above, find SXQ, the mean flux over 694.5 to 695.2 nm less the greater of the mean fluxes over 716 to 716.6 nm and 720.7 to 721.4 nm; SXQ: -1.4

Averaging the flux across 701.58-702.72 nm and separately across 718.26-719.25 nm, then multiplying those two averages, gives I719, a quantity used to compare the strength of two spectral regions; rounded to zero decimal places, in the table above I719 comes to 555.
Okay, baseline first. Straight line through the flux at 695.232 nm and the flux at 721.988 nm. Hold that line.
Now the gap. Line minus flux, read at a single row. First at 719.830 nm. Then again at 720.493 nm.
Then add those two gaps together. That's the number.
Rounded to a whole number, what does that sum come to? 4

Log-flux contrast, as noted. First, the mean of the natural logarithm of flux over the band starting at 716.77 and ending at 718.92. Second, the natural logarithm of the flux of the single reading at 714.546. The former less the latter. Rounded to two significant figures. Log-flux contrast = -0.13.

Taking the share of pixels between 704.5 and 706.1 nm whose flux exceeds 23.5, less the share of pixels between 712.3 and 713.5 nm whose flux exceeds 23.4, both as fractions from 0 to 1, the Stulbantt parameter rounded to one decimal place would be 0.2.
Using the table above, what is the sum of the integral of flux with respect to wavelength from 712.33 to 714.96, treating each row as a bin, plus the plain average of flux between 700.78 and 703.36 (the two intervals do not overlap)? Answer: 89.2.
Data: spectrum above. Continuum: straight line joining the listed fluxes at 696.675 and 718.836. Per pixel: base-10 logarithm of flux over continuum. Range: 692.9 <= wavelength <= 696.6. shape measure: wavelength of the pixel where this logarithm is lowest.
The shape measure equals 692.995 nm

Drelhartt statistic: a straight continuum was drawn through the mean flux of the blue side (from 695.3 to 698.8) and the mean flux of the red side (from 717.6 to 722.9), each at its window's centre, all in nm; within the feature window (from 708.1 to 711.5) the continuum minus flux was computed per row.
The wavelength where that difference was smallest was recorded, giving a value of 708.158 nm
